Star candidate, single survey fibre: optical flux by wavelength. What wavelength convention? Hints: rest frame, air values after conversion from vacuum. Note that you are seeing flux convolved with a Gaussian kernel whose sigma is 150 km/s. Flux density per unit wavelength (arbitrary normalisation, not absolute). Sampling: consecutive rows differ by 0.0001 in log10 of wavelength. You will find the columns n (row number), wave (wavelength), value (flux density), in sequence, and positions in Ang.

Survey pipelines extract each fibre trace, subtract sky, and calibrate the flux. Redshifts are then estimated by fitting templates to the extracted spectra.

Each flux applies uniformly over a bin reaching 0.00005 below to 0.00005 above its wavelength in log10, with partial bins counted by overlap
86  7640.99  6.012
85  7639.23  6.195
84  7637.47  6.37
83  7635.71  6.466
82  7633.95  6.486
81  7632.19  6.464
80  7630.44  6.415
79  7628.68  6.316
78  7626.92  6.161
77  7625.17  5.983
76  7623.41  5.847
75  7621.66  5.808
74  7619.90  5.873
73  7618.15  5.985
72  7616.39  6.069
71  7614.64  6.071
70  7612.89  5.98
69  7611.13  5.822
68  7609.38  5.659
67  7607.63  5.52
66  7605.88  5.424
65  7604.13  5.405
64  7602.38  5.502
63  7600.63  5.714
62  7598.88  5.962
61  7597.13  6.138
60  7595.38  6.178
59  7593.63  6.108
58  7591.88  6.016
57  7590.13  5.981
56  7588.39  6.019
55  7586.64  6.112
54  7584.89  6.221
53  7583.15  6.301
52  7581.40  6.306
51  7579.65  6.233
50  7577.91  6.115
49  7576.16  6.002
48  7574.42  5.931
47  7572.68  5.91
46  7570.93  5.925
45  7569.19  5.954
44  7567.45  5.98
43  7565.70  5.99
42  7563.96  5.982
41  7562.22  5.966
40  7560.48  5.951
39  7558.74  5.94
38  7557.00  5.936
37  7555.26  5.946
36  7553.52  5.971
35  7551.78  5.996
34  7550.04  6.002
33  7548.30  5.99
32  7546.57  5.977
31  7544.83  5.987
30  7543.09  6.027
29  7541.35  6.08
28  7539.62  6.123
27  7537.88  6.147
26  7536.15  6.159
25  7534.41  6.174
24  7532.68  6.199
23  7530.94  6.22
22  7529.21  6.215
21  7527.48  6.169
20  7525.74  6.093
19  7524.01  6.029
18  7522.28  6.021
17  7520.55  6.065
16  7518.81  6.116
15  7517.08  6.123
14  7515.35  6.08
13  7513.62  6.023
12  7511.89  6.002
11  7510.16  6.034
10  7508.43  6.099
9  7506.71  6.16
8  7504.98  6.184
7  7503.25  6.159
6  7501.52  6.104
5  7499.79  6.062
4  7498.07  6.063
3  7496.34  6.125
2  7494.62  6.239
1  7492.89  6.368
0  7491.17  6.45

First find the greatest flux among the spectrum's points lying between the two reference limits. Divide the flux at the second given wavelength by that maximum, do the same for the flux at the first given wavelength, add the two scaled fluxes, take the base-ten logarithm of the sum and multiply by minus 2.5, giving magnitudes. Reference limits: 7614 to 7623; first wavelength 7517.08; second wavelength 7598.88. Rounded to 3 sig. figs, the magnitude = -0.747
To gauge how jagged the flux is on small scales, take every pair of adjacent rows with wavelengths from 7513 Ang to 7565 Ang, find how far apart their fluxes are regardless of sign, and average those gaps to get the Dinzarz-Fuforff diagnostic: 0.027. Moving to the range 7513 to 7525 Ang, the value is 0.035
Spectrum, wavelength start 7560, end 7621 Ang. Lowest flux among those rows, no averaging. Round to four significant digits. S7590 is 5.405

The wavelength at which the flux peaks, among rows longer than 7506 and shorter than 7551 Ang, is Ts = 7530.94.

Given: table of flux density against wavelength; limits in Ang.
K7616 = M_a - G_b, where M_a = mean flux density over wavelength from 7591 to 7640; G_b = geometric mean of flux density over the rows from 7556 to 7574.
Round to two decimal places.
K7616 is 0.04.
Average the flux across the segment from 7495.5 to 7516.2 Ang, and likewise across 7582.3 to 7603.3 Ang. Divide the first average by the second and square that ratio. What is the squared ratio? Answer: 1.02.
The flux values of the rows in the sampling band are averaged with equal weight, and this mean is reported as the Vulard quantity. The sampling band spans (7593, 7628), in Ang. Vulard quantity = 5.86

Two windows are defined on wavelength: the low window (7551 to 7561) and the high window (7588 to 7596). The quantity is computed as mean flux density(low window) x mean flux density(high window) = 36.1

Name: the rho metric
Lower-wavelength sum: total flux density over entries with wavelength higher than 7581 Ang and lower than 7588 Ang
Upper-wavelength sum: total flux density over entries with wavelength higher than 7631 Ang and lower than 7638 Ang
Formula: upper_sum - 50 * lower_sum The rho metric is -1221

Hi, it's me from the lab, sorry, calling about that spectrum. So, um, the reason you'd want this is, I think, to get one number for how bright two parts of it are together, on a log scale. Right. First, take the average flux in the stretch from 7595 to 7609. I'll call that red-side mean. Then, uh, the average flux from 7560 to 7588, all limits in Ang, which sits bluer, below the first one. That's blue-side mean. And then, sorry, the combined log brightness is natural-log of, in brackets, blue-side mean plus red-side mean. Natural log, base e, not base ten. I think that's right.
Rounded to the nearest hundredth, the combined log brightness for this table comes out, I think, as 2.47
